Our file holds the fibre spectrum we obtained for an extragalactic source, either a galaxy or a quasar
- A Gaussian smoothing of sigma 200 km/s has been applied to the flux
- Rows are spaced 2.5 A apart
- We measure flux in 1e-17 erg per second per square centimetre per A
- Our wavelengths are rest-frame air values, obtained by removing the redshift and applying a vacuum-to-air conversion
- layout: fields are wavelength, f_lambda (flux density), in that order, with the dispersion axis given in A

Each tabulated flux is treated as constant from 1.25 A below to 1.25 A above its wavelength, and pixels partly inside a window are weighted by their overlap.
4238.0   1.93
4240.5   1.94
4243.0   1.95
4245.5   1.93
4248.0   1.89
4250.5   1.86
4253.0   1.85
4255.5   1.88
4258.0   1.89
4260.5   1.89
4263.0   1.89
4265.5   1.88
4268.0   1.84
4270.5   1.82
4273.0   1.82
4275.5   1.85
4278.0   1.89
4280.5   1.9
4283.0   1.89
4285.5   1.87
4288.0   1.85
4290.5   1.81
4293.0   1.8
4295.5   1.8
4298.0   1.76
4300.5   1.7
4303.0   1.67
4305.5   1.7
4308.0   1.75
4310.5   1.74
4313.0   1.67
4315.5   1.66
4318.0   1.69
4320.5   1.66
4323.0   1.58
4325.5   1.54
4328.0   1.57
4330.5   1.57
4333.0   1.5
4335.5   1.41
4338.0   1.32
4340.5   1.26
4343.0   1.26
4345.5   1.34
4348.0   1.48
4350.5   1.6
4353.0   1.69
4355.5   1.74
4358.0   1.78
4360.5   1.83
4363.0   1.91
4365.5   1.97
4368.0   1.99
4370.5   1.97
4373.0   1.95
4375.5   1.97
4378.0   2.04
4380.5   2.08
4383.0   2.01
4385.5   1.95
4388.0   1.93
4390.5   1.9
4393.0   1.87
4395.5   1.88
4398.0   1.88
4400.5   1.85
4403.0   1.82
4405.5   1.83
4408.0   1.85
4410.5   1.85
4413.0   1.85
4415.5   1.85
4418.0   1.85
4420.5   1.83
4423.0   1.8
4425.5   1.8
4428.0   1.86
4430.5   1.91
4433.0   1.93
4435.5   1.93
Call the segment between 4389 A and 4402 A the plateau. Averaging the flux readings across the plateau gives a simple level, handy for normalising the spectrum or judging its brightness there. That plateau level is 1.88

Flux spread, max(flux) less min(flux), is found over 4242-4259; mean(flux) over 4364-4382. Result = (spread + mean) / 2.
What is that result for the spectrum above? 1.05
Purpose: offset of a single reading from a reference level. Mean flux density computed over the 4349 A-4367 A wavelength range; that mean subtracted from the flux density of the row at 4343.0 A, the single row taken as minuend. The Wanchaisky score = -0.53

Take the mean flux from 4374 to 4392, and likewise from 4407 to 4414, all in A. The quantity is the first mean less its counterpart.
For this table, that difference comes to 0.13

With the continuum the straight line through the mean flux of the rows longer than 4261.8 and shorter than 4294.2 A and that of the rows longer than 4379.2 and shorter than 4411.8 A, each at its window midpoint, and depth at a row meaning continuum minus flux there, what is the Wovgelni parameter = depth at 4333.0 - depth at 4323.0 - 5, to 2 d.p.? -4.92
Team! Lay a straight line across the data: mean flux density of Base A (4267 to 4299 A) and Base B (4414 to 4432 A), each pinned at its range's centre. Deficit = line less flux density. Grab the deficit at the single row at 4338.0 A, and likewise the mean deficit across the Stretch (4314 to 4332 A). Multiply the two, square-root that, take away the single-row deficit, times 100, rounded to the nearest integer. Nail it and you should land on -17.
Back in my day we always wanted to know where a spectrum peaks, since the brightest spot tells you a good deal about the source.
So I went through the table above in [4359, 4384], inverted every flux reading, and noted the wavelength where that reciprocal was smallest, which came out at 4380.5 A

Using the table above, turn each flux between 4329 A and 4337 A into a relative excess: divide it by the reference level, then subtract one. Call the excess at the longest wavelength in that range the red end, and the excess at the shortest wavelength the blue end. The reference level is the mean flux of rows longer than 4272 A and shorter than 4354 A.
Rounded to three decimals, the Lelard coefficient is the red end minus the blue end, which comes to -0.097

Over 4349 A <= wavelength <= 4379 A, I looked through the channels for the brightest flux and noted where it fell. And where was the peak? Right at 4378.0 A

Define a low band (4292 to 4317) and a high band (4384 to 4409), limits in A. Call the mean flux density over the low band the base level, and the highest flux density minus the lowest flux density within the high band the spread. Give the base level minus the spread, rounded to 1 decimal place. 1.6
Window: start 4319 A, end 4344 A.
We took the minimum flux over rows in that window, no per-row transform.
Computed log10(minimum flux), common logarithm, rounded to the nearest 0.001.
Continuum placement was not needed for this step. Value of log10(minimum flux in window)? 0.100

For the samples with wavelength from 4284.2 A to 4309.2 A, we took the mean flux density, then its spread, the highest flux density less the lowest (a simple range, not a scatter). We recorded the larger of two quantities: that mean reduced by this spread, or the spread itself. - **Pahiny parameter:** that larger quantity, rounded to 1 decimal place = 1.6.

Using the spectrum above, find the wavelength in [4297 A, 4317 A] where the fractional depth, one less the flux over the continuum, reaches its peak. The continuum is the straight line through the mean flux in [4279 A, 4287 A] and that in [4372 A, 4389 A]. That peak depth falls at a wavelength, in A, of 4315.5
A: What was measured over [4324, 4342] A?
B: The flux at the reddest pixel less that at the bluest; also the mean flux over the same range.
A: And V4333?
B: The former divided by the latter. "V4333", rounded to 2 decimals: -0.19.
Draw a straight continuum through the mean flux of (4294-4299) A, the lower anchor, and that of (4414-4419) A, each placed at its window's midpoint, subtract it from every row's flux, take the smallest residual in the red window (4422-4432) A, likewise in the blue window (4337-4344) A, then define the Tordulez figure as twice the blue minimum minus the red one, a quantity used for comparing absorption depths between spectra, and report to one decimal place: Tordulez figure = -1.0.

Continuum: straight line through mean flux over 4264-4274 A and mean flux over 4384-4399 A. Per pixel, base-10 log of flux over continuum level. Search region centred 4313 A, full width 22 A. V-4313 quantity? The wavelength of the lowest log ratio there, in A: 4323.0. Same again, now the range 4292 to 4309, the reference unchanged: 4303.0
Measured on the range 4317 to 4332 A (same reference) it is 4325.5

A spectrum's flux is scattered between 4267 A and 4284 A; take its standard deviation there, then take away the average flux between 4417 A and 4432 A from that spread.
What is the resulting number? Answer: -1.81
